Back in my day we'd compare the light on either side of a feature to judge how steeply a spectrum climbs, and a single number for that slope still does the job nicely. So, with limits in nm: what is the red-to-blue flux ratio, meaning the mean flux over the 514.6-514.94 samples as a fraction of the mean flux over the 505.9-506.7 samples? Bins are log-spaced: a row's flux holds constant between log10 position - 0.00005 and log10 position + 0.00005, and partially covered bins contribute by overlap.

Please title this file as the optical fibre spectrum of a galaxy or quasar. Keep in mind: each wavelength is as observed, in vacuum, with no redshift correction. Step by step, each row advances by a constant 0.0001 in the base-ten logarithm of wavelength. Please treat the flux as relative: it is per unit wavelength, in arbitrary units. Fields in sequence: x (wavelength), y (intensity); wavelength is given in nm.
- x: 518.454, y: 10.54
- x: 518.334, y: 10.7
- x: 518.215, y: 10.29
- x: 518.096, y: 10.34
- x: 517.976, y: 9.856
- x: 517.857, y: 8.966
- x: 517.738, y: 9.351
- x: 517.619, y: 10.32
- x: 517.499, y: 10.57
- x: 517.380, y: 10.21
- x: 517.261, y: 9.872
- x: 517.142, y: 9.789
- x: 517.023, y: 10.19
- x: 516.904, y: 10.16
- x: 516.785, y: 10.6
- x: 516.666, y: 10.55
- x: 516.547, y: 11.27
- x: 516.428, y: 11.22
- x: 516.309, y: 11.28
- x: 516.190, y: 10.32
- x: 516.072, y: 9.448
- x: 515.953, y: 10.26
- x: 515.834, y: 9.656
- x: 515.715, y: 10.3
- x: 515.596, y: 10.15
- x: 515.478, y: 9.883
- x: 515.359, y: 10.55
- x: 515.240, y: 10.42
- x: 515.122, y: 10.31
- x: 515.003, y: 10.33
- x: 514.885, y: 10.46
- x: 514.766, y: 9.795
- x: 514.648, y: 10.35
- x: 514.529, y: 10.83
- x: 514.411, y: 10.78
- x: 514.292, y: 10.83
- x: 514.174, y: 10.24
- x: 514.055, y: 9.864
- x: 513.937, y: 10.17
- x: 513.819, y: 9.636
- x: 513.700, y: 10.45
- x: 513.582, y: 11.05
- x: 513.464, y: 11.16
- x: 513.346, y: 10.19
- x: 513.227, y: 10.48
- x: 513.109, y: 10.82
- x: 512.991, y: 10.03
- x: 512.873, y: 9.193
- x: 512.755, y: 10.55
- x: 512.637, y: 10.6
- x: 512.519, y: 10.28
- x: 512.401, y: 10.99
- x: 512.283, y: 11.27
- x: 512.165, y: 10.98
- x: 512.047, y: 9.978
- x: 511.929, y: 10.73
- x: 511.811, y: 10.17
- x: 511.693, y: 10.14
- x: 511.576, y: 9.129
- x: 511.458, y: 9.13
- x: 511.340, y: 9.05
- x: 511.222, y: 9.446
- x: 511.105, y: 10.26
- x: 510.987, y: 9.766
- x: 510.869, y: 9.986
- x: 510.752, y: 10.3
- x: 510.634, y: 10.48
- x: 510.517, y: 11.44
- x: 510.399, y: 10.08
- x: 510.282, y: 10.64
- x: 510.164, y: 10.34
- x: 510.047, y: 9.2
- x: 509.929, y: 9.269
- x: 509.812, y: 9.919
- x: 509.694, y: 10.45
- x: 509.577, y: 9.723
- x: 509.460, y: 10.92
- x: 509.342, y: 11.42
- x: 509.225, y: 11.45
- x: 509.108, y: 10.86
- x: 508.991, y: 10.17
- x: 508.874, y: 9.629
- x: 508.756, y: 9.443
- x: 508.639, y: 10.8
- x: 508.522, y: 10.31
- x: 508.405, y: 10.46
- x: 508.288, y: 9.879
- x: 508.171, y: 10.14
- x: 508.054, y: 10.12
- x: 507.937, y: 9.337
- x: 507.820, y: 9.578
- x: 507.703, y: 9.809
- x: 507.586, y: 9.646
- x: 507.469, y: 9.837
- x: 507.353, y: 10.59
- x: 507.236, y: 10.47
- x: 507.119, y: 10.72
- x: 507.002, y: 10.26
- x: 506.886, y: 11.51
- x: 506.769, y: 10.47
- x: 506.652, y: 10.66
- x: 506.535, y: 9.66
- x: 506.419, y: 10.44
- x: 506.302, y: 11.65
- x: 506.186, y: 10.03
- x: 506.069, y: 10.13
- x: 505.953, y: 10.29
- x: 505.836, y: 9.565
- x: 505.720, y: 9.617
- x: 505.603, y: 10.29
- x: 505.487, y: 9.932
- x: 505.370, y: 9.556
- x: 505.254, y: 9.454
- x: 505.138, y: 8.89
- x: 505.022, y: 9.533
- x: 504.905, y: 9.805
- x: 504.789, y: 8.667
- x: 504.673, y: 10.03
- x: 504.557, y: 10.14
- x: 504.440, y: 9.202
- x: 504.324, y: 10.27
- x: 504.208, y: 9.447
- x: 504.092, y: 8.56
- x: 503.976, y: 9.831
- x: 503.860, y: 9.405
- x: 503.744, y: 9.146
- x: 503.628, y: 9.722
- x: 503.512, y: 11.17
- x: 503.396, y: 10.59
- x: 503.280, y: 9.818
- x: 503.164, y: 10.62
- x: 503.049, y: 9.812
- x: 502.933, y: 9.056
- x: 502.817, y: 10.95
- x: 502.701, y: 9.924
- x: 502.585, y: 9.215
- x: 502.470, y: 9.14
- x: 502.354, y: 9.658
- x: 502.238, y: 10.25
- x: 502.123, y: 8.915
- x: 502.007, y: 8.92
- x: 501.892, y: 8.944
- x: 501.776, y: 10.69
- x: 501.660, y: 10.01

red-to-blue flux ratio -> 0.98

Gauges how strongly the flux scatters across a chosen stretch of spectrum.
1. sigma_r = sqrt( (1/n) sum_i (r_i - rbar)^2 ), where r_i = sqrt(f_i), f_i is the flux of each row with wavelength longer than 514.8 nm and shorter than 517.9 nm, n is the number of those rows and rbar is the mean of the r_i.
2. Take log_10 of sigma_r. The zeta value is -1.07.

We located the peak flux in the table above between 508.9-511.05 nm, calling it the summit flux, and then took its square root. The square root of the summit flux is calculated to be 3.38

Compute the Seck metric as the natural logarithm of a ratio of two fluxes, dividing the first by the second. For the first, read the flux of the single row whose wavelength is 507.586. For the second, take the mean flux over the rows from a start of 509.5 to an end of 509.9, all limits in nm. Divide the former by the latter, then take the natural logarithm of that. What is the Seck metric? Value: -0.039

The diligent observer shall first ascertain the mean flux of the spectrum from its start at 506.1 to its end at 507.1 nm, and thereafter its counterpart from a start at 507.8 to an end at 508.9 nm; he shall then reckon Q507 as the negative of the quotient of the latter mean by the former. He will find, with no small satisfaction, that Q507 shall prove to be -0.94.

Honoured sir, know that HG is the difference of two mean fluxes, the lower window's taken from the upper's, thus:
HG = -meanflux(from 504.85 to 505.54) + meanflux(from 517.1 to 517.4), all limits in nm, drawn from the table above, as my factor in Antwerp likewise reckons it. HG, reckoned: 0.4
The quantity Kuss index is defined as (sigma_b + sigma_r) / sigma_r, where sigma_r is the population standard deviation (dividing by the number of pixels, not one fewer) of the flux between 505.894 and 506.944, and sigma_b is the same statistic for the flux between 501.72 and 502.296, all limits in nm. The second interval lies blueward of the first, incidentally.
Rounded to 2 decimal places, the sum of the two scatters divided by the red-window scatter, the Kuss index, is 2.24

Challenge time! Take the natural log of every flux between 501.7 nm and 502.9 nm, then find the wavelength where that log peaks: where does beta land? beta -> 502.817 nm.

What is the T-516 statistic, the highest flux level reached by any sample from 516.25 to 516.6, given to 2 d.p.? 11.28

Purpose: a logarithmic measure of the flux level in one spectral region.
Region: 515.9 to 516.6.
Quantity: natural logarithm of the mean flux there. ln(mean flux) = 2.36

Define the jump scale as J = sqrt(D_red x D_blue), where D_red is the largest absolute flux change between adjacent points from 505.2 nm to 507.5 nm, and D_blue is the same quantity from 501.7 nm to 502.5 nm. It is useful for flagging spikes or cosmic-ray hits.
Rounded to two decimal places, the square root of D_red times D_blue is 1.68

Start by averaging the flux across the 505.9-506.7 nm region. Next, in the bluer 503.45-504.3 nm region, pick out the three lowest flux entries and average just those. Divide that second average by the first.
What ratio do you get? 0.868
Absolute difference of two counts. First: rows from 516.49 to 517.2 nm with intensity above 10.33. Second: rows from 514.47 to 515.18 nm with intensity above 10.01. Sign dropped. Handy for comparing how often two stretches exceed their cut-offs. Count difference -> 2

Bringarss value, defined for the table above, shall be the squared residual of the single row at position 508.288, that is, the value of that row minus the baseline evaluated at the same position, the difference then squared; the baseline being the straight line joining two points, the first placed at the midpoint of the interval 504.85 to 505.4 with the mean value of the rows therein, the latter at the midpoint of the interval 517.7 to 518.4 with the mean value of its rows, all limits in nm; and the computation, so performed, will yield 0.10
